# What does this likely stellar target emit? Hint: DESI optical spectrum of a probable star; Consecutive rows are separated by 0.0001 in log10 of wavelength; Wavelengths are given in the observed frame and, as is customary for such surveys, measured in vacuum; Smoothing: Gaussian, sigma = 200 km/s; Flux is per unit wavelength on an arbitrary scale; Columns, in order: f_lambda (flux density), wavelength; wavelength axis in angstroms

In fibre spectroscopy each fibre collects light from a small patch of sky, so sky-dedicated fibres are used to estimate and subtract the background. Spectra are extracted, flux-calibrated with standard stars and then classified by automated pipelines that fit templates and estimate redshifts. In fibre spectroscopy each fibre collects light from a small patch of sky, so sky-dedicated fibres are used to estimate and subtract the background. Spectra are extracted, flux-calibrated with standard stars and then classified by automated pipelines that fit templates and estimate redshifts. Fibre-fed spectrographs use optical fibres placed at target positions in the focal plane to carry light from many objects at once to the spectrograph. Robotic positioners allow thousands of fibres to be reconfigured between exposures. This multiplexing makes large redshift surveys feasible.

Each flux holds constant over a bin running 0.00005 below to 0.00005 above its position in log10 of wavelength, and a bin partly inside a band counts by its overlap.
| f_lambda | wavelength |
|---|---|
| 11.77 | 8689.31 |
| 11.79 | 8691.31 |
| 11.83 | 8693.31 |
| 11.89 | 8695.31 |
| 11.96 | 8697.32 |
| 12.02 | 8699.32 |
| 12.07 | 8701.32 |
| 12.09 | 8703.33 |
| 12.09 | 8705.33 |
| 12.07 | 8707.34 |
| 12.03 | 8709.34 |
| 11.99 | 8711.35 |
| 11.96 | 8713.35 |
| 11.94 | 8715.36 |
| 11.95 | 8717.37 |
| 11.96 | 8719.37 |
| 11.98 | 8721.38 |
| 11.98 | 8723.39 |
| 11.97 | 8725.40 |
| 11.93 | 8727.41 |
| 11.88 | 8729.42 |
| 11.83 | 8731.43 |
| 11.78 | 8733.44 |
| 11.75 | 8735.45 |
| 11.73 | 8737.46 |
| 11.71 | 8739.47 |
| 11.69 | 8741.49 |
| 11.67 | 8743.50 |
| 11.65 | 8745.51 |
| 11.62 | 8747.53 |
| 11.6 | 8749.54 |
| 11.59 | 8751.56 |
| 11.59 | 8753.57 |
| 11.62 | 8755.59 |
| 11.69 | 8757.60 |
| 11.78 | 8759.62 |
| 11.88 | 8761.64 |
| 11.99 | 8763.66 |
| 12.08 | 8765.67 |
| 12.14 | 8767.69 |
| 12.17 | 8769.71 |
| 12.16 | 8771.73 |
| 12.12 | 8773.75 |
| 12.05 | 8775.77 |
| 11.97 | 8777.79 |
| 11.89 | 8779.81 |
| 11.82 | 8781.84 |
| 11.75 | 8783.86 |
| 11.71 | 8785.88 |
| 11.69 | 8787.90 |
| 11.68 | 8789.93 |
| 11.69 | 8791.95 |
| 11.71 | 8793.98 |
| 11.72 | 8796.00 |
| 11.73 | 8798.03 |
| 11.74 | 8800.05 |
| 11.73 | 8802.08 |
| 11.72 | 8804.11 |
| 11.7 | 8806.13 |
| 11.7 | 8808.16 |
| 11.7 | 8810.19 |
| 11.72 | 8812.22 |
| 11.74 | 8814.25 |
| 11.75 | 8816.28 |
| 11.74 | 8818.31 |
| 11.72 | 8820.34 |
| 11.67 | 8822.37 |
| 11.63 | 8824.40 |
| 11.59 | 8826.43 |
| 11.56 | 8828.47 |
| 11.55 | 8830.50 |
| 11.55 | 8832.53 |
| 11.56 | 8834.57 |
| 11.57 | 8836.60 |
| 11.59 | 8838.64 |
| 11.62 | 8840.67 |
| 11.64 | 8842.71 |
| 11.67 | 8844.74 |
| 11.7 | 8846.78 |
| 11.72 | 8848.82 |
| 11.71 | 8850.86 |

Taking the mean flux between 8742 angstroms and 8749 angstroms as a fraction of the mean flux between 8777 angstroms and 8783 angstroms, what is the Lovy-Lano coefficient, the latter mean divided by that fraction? 12.1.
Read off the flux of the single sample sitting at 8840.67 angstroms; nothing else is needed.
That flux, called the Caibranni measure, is 11.62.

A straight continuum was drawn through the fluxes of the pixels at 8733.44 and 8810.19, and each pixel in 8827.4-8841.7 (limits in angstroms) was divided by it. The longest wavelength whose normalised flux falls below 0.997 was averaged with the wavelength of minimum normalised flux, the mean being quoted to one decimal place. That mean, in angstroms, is 8835.6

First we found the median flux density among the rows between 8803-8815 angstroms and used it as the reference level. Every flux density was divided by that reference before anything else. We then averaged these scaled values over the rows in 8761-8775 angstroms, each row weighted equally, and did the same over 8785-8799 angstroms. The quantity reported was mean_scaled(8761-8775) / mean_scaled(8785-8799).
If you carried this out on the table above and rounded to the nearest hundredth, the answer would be 1.03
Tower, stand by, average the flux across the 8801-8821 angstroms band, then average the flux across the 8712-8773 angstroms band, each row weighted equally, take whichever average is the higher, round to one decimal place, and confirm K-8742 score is 11.8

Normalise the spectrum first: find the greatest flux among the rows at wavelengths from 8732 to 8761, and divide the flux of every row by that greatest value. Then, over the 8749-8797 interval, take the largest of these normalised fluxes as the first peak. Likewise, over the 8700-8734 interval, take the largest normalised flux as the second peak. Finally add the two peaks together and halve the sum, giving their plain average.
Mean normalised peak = 1.03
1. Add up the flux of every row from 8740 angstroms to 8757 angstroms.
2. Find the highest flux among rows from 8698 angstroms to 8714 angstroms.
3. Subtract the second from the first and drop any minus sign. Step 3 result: 80.9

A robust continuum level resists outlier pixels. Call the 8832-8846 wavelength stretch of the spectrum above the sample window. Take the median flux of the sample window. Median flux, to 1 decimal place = 11.6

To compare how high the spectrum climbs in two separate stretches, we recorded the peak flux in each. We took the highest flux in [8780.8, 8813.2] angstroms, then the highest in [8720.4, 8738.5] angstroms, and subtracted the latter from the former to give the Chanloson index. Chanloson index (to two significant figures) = -0.16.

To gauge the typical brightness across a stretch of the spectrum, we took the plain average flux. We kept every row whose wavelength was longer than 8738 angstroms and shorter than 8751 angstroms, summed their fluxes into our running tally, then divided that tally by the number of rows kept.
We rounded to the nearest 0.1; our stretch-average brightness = 11.7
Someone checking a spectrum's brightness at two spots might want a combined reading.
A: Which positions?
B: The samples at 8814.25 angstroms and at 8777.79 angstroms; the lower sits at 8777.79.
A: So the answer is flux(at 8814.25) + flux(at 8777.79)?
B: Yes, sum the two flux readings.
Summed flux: 23.7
